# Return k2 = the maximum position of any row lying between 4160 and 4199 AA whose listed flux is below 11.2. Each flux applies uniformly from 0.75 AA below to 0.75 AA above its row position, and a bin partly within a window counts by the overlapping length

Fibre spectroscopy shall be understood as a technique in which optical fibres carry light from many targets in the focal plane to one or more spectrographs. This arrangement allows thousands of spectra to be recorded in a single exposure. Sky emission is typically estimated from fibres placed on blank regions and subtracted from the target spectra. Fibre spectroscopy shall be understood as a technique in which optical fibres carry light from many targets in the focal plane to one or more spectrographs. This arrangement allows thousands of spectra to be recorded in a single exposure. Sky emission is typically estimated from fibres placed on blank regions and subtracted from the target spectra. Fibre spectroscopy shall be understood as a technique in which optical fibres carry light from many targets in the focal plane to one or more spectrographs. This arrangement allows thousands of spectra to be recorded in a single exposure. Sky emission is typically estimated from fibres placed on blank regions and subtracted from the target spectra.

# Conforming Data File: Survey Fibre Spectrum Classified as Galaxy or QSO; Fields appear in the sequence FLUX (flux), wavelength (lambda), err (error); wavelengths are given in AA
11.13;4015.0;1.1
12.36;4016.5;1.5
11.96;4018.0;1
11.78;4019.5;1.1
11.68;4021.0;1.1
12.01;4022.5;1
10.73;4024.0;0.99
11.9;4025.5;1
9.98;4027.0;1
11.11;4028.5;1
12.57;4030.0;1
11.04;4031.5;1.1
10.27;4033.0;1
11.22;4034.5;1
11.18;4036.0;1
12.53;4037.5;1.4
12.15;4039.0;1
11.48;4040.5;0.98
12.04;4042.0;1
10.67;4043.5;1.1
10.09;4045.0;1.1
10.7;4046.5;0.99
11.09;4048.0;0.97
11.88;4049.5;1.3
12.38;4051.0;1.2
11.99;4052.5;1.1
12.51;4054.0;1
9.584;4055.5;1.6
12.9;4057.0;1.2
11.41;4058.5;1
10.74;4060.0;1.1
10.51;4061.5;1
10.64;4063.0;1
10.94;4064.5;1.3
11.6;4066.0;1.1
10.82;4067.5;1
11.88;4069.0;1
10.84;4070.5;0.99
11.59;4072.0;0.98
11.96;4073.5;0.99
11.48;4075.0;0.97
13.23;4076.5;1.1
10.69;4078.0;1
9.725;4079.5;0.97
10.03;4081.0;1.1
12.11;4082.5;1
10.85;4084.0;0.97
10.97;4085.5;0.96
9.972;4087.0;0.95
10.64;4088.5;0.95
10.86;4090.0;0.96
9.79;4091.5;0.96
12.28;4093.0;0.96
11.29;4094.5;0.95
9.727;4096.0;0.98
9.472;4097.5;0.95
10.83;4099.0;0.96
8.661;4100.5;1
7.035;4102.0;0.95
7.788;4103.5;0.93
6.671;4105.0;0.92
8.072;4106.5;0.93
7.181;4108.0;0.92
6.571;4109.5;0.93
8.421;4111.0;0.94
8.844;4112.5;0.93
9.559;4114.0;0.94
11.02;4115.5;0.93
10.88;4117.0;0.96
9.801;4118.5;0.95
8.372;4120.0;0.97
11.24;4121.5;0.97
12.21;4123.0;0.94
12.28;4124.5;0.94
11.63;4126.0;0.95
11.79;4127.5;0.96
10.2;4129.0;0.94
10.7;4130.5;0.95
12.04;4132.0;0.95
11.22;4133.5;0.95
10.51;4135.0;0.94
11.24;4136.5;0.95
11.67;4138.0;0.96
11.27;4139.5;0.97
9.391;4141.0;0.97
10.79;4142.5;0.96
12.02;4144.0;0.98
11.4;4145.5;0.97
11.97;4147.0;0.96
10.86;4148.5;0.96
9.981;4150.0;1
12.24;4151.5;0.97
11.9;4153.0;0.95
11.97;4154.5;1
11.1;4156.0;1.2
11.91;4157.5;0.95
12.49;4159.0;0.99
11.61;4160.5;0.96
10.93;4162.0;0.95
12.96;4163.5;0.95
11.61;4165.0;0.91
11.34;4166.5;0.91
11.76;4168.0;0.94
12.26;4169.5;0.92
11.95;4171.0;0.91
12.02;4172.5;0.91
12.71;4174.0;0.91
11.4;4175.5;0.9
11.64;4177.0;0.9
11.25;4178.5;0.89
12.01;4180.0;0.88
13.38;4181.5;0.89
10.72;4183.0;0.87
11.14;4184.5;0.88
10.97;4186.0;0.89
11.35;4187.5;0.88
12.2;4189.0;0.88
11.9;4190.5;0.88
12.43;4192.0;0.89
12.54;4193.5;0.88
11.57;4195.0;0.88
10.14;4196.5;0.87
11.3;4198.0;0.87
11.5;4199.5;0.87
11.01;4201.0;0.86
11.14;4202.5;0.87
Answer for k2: 4196.5 AA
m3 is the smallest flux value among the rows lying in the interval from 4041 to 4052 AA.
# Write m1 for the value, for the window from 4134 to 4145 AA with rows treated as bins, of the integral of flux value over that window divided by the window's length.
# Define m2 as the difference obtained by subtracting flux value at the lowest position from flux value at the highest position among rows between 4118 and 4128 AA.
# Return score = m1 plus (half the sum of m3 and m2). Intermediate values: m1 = 11.0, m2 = 2.0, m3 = 10.09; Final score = 17.0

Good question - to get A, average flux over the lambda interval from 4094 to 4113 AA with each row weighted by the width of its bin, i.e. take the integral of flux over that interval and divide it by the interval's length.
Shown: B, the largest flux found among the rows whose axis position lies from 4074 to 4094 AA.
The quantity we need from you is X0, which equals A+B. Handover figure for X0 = 21.7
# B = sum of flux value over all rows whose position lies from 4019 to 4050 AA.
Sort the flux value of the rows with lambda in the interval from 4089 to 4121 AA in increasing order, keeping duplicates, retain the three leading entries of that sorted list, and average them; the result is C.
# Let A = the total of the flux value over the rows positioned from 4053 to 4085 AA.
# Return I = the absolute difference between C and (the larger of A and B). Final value 231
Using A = 236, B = 238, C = 6.8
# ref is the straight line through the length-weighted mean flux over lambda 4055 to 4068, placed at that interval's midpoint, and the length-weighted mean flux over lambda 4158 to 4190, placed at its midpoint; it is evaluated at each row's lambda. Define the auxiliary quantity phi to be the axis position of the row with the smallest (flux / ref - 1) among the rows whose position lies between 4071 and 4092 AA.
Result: 4091.5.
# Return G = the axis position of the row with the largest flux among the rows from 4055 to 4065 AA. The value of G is 4057.0 AA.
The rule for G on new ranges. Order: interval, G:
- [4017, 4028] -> 4022.5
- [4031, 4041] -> 4037.5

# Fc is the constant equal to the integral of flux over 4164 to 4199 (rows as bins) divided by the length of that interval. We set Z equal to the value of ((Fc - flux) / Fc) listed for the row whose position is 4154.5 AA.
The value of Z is -0.02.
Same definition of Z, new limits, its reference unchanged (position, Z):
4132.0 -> -0.03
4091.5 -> 0.17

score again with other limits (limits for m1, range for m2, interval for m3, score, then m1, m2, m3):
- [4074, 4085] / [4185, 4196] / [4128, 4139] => 16.6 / 11.2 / 0.6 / 10.2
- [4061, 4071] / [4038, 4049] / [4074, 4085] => 15.4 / 11.1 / -1.1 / 9.725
